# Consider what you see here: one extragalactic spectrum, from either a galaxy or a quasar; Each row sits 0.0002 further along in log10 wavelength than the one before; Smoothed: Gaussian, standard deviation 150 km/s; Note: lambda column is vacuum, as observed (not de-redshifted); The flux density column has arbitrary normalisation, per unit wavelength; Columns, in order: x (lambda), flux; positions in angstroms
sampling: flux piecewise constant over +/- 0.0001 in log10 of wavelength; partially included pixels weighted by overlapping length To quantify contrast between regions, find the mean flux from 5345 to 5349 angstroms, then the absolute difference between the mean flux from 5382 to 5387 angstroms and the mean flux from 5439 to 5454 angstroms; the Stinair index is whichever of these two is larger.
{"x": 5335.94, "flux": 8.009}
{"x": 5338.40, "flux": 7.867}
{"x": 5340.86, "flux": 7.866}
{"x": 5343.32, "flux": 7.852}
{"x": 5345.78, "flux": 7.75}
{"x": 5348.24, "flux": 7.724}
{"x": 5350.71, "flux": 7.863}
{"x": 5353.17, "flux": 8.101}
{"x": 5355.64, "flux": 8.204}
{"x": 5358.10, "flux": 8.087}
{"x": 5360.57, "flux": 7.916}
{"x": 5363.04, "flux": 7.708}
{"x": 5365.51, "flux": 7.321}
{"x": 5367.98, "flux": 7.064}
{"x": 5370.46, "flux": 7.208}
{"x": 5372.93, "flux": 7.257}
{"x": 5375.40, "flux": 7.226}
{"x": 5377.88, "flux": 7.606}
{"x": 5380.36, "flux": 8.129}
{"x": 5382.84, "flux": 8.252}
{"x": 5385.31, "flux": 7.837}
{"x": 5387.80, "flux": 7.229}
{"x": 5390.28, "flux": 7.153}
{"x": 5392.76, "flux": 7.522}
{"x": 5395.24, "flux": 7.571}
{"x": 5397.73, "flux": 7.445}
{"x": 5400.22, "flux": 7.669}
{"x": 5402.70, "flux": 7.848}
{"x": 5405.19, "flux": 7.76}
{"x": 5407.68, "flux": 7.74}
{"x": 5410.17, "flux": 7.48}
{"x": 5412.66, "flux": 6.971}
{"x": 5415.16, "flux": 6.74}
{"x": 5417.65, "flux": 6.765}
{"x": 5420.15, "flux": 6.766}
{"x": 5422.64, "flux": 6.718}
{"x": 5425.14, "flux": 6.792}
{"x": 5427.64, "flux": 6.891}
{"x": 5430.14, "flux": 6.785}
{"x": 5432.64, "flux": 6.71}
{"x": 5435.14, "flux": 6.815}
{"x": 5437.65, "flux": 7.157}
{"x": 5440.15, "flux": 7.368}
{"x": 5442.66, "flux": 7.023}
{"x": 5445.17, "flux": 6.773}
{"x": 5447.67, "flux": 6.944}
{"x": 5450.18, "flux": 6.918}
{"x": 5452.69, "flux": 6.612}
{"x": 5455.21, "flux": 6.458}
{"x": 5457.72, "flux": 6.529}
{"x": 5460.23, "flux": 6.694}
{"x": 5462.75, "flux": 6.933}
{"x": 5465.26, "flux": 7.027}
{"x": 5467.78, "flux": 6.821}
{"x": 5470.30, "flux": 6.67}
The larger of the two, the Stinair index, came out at 7.74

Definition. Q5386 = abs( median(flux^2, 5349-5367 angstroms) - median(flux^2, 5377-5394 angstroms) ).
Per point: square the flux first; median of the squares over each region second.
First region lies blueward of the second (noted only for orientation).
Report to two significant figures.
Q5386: 4.8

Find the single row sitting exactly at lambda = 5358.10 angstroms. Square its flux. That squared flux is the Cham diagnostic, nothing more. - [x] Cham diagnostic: 65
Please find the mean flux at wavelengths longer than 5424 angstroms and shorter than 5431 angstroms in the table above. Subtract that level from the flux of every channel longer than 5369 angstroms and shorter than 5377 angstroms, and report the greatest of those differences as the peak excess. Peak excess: 0.4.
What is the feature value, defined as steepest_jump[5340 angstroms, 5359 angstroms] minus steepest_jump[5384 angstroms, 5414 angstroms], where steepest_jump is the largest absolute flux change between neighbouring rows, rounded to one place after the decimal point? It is -0.4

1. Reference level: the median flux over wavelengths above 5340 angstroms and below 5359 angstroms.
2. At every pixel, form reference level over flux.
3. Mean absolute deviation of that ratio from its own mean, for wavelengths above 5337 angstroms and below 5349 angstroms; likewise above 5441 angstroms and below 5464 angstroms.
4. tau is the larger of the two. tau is 0.029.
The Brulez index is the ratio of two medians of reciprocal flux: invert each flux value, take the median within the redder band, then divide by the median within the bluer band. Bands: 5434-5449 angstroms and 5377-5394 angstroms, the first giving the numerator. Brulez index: 1.09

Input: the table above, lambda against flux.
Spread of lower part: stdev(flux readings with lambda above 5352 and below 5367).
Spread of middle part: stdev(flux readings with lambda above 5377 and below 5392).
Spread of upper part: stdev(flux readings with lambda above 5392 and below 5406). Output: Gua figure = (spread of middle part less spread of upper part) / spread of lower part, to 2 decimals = 0.92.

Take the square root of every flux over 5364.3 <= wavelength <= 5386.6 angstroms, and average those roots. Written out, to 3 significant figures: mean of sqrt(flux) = 2.75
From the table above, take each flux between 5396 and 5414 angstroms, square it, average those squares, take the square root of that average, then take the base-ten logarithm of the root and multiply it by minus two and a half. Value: -2.20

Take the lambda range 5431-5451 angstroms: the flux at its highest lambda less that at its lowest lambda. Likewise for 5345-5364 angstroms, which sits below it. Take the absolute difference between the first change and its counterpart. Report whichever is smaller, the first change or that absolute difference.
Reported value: 0.21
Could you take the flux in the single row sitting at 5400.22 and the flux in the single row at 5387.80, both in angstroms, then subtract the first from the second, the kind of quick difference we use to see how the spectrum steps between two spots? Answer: -0.4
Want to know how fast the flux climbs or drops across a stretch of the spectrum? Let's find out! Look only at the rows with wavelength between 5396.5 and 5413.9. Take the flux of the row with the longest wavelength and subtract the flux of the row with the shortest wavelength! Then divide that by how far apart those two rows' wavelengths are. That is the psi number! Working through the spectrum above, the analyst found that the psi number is -0.03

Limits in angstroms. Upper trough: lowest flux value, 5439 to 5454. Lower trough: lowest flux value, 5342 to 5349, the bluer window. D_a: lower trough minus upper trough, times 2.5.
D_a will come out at 2.8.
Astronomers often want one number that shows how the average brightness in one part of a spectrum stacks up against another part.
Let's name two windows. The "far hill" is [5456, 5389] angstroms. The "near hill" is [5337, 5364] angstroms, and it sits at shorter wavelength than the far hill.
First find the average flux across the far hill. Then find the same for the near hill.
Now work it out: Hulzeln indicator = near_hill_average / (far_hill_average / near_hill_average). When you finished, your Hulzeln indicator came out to 8.81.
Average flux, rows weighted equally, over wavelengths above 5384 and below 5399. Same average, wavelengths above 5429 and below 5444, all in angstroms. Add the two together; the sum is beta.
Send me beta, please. 14.4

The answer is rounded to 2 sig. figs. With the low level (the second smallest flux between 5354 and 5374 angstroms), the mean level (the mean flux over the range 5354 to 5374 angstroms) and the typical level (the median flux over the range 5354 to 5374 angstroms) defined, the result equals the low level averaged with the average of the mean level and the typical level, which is 7.4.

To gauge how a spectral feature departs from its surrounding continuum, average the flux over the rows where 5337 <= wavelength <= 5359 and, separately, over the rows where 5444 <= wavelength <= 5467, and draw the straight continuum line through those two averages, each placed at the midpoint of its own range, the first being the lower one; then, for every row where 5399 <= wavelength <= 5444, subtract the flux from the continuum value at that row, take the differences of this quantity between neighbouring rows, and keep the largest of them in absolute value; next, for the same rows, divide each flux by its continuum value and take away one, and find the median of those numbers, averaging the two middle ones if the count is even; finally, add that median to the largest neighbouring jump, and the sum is 0.46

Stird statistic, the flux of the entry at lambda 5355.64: 8.204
